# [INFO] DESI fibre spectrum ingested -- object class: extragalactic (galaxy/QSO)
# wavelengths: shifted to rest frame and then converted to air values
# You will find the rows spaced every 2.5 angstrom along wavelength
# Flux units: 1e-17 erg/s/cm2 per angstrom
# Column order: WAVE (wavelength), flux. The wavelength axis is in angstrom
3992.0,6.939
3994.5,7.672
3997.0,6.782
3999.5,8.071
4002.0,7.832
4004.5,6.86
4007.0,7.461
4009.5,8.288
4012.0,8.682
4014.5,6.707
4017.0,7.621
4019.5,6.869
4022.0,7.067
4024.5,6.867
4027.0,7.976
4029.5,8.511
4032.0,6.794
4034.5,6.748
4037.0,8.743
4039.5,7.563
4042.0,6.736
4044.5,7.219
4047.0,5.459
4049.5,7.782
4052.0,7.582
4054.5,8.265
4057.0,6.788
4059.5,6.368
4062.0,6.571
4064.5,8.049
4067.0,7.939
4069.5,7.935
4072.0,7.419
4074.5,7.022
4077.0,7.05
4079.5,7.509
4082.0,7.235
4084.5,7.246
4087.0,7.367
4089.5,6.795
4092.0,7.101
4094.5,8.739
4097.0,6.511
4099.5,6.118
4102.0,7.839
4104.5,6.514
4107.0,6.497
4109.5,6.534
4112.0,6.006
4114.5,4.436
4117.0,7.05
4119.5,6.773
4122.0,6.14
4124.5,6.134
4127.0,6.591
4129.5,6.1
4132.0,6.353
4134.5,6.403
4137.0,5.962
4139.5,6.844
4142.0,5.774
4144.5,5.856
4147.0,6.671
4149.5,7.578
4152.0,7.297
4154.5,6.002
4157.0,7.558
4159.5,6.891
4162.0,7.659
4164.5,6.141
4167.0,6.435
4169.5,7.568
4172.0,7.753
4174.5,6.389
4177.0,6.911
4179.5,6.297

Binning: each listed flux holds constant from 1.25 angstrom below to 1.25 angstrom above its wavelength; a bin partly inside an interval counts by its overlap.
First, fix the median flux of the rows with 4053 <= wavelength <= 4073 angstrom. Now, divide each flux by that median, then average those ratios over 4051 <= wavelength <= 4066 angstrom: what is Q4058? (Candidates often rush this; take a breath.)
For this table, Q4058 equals 0.95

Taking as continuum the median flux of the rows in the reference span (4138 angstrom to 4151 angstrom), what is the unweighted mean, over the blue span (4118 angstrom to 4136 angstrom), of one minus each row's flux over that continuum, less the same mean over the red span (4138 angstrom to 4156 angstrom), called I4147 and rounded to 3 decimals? 0.033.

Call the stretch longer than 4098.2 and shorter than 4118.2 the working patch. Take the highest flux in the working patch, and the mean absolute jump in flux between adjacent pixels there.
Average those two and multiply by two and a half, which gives 11.2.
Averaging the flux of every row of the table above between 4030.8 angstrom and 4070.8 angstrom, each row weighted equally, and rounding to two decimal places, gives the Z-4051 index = 7.28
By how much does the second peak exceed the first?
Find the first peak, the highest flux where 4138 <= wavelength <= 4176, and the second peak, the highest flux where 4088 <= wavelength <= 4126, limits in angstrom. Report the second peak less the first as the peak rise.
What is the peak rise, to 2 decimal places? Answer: 0.99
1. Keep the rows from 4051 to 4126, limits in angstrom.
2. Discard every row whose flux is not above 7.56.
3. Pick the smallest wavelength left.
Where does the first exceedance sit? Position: 4052.0 angstrom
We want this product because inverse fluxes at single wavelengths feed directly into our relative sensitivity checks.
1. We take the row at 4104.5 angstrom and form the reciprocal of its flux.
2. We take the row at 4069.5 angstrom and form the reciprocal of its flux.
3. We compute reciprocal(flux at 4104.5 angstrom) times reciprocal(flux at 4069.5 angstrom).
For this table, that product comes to 0.0193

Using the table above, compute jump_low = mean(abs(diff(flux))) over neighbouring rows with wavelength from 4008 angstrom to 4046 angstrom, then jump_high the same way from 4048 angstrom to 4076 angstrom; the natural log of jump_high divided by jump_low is -0.5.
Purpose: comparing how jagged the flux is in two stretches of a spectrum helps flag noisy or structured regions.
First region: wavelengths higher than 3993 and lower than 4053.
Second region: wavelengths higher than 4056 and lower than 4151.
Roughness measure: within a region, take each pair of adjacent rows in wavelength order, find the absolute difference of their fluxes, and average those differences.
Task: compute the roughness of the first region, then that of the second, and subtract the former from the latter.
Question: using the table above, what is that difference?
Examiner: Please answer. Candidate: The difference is -0.30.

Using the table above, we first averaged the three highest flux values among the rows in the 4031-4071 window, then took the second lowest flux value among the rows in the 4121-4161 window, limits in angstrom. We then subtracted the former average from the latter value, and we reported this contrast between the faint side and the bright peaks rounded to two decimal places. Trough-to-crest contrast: -2.50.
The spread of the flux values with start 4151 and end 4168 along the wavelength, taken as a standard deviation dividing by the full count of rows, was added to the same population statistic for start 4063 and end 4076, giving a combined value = 1.02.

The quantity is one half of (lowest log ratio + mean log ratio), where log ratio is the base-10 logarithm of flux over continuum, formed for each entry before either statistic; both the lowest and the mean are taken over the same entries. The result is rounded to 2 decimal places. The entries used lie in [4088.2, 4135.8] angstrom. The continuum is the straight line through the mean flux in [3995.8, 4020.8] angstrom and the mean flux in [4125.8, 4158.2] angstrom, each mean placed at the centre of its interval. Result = -0.10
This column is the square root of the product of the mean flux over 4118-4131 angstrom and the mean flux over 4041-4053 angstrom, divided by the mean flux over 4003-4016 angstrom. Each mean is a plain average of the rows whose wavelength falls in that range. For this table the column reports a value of 0.874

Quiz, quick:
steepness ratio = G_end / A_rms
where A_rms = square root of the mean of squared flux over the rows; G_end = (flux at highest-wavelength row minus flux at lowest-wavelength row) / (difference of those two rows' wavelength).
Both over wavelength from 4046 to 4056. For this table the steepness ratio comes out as 0.05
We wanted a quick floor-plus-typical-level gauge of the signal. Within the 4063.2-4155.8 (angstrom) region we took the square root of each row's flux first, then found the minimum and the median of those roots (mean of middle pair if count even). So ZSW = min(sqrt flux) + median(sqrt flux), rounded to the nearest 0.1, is 4.7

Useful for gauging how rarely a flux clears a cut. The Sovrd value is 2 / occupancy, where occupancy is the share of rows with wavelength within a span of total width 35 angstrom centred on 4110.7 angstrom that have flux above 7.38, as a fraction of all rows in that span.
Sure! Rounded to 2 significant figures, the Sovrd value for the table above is 14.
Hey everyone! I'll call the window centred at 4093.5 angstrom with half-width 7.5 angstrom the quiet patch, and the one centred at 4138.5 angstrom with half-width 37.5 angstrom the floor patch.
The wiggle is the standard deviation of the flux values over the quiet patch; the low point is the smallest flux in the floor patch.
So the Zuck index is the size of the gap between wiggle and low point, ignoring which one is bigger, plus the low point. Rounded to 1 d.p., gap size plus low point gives 8.0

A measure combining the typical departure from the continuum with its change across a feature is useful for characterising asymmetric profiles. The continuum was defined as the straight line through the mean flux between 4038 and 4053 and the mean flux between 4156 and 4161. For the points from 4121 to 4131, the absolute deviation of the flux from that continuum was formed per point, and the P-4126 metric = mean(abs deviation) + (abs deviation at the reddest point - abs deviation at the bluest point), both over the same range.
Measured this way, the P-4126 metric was 0.99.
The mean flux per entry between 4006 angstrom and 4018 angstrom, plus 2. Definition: 9.8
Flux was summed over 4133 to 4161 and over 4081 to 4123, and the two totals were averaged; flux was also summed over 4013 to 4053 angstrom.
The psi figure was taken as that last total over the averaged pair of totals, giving 1.24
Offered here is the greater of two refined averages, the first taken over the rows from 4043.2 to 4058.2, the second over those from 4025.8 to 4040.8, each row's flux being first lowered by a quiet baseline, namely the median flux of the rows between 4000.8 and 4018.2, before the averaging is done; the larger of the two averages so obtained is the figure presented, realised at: 0.1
